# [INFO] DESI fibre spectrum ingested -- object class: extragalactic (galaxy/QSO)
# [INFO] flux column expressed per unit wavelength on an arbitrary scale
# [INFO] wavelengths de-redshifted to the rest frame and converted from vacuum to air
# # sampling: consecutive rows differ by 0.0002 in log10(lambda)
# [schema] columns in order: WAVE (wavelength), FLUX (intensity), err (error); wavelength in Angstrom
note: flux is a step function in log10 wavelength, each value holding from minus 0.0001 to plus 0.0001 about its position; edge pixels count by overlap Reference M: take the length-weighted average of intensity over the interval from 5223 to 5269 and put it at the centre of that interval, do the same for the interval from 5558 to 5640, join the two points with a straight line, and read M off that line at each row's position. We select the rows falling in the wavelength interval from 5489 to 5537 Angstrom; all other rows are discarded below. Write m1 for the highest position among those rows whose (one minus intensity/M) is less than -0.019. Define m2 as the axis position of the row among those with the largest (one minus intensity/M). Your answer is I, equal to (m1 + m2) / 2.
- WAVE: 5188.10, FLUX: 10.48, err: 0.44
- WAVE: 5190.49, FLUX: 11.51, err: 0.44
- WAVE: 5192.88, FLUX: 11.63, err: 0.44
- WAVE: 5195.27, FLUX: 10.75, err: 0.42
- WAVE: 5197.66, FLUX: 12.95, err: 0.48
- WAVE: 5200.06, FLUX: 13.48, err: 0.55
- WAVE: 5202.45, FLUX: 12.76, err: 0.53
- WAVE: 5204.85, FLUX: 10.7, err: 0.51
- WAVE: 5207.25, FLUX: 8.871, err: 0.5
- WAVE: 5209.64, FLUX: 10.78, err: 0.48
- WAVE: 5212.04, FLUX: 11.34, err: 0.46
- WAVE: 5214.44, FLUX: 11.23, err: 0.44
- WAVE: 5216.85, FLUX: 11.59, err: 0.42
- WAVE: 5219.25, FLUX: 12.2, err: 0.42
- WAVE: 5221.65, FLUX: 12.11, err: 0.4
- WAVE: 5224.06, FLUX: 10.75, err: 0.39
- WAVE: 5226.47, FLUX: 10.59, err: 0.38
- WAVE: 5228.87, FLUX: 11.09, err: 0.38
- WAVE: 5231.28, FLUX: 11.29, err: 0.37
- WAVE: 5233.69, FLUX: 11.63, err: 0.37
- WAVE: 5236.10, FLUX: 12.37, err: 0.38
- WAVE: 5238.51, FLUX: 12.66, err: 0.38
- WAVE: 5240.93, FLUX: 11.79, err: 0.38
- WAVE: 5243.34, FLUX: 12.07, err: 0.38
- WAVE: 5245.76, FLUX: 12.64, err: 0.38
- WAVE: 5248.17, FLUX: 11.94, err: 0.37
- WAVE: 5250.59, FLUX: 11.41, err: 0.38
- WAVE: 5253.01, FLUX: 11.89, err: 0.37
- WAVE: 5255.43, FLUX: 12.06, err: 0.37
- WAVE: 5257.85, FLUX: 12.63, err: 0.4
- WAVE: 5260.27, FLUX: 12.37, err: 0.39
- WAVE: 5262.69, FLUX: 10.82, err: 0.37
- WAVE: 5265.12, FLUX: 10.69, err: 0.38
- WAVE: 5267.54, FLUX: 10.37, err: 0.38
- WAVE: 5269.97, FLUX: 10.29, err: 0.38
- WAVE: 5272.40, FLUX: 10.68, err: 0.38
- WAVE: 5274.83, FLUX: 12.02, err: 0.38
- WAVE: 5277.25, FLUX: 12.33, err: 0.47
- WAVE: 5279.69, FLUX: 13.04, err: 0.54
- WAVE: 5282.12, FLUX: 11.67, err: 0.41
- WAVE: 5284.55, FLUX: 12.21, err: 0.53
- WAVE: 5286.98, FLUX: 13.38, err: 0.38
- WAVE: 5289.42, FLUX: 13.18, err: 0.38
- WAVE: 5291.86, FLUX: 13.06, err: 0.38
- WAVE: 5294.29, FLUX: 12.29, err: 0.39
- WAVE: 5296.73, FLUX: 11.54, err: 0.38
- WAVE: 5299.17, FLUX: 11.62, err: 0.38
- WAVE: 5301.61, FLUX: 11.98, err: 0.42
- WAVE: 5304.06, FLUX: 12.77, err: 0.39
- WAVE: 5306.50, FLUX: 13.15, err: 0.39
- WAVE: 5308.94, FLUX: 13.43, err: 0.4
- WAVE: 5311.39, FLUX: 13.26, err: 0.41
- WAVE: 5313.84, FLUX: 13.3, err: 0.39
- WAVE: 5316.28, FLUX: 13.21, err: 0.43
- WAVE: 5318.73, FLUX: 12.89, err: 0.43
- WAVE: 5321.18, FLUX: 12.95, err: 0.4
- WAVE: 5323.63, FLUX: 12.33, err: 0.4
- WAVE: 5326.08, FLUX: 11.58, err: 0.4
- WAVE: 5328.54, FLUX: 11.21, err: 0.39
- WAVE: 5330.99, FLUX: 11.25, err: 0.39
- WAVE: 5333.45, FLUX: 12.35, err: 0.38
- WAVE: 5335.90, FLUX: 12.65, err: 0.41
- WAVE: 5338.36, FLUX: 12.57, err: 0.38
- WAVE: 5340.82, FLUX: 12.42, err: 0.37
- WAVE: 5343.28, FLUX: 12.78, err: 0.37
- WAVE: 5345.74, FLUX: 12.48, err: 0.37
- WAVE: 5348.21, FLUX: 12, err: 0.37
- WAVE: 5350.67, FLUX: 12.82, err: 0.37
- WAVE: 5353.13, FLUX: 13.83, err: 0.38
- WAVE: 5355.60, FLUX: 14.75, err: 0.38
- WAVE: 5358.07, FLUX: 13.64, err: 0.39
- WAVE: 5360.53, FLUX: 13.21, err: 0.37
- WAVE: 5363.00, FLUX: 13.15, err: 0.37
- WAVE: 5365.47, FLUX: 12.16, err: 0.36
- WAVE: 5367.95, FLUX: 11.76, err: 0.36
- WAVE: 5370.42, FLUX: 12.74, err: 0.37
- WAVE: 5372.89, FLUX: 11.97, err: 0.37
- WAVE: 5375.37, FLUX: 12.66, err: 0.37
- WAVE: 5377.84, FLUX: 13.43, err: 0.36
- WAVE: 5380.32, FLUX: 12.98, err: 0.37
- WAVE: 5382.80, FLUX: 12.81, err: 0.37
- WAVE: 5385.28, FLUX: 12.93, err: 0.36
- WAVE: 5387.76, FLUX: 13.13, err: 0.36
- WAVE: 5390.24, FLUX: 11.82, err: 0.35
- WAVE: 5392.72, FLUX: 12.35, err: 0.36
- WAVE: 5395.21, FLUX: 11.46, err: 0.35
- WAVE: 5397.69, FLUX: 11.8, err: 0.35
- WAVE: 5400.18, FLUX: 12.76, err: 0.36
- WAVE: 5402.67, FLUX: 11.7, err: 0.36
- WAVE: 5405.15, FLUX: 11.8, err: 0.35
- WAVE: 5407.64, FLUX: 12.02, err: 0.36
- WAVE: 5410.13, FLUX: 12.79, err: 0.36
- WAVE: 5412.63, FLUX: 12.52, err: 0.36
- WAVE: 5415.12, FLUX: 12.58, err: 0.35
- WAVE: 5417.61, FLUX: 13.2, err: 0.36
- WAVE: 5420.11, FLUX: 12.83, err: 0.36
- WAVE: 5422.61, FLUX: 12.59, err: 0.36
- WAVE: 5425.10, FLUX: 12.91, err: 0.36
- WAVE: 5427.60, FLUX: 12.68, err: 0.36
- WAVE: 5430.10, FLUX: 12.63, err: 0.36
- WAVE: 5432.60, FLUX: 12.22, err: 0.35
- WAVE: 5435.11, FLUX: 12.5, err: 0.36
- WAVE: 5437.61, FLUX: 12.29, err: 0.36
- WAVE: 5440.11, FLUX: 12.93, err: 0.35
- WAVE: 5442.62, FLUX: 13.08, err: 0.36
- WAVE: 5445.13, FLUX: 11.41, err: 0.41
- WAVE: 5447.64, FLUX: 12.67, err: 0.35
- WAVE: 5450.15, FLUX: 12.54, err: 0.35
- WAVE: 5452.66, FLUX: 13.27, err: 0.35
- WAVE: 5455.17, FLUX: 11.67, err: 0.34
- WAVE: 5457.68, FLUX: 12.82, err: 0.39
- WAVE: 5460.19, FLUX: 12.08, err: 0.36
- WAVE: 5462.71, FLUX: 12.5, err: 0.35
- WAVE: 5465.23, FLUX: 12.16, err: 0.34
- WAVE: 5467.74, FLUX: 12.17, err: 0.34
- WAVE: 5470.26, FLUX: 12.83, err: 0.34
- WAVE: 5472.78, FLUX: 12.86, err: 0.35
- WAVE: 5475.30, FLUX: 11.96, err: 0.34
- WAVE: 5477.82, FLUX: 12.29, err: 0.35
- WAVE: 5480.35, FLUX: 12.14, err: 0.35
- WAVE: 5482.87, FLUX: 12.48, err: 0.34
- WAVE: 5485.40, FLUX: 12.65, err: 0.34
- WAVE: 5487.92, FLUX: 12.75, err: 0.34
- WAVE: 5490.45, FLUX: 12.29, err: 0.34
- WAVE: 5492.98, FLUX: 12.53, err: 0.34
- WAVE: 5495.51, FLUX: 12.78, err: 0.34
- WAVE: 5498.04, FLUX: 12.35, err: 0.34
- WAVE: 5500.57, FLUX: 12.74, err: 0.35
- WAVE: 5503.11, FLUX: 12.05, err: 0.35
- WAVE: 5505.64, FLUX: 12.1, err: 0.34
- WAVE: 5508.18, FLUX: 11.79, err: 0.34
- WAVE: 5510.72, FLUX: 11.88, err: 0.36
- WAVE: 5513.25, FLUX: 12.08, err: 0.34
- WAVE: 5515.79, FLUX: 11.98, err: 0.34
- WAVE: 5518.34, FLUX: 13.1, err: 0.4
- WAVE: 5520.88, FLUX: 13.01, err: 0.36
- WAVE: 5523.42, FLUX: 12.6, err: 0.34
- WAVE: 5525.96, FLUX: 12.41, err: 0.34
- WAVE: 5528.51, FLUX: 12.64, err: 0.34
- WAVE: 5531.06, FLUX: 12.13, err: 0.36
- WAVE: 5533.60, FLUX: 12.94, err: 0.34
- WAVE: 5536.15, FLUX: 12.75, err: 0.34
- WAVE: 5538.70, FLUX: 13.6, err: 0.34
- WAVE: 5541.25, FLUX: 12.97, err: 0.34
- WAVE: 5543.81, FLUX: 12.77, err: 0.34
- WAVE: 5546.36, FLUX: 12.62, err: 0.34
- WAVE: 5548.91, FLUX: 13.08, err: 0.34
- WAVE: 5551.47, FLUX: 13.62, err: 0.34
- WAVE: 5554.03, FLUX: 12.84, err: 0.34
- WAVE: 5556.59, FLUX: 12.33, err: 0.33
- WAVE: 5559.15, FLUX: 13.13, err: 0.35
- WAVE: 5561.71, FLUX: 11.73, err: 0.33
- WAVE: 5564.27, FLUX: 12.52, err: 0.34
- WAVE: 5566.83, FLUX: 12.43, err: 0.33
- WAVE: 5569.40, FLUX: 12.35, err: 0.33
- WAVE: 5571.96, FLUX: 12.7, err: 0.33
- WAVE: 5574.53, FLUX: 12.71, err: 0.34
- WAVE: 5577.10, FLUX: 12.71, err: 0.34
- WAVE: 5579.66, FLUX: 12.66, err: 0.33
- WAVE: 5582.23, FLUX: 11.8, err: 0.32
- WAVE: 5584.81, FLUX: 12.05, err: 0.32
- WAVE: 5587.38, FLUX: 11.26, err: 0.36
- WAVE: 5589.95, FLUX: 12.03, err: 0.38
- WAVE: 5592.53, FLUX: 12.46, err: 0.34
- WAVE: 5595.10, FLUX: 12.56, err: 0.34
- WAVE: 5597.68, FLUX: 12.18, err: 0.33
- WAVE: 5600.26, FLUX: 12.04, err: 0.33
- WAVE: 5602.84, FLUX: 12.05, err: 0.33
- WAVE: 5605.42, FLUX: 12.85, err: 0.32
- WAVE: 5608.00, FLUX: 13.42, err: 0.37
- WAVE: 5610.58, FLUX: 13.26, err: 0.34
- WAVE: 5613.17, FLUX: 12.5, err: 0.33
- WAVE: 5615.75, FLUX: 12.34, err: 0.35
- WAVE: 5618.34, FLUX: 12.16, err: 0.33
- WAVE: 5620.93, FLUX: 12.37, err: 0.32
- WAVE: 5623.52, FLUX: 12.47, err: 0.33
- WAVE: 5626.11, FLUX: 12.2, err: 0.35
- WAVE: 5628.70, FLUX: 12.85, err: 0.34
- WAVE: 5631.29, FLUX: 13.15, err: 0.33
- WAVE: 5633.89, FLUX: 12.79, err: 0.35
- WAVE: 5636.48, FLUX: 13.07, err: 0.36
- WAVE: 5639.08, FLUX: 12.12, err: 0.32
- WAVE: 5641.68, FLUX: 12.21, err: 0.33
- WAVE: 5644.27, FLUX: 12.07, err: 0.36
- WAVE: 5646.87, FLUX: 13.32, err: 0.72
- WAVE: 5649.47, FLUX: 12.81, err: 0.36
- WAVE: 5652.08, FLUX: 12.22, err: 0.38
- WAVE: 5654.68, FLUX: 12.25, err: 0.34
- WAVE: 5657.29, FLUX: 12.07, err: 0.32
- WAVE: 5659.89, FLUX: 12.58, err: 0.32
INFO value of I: 5522.2 Angstrom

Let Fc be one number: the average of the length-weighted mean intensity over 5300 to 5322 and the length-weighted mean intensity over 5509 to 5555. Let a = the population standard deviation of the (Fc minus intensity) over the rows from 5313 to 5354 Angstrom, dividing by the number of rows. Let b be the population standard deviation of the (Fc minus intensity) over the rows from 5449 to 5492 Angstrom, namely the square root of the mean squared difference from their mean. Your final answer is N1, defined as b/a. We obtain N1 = 0.57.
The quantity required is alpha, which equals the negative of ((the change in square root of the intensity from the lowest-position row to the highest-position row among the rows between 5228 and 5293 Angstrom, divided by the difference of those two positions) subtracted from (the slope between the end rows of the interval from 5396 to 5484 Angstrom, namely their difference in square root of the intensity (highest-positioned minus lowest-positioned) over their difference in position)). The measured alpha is 0.003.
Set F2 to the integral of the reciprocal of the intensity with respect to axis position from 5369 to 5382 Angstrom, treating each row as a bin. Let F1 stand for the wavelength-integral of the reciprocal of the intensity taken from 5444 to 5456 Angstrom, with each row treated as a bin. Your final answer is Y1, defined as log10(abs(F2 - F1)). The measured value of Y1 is -1.3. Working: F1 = 0.98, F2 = 1.02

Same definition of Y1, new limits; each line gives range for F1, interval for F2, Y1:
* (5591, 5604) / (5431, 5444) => -1.6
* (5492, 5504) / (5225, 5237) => -1.0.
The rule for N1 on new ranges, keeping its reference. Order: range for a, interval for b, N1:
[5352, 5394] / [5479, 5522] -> 0.51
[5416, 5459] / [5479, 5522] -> 0.81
